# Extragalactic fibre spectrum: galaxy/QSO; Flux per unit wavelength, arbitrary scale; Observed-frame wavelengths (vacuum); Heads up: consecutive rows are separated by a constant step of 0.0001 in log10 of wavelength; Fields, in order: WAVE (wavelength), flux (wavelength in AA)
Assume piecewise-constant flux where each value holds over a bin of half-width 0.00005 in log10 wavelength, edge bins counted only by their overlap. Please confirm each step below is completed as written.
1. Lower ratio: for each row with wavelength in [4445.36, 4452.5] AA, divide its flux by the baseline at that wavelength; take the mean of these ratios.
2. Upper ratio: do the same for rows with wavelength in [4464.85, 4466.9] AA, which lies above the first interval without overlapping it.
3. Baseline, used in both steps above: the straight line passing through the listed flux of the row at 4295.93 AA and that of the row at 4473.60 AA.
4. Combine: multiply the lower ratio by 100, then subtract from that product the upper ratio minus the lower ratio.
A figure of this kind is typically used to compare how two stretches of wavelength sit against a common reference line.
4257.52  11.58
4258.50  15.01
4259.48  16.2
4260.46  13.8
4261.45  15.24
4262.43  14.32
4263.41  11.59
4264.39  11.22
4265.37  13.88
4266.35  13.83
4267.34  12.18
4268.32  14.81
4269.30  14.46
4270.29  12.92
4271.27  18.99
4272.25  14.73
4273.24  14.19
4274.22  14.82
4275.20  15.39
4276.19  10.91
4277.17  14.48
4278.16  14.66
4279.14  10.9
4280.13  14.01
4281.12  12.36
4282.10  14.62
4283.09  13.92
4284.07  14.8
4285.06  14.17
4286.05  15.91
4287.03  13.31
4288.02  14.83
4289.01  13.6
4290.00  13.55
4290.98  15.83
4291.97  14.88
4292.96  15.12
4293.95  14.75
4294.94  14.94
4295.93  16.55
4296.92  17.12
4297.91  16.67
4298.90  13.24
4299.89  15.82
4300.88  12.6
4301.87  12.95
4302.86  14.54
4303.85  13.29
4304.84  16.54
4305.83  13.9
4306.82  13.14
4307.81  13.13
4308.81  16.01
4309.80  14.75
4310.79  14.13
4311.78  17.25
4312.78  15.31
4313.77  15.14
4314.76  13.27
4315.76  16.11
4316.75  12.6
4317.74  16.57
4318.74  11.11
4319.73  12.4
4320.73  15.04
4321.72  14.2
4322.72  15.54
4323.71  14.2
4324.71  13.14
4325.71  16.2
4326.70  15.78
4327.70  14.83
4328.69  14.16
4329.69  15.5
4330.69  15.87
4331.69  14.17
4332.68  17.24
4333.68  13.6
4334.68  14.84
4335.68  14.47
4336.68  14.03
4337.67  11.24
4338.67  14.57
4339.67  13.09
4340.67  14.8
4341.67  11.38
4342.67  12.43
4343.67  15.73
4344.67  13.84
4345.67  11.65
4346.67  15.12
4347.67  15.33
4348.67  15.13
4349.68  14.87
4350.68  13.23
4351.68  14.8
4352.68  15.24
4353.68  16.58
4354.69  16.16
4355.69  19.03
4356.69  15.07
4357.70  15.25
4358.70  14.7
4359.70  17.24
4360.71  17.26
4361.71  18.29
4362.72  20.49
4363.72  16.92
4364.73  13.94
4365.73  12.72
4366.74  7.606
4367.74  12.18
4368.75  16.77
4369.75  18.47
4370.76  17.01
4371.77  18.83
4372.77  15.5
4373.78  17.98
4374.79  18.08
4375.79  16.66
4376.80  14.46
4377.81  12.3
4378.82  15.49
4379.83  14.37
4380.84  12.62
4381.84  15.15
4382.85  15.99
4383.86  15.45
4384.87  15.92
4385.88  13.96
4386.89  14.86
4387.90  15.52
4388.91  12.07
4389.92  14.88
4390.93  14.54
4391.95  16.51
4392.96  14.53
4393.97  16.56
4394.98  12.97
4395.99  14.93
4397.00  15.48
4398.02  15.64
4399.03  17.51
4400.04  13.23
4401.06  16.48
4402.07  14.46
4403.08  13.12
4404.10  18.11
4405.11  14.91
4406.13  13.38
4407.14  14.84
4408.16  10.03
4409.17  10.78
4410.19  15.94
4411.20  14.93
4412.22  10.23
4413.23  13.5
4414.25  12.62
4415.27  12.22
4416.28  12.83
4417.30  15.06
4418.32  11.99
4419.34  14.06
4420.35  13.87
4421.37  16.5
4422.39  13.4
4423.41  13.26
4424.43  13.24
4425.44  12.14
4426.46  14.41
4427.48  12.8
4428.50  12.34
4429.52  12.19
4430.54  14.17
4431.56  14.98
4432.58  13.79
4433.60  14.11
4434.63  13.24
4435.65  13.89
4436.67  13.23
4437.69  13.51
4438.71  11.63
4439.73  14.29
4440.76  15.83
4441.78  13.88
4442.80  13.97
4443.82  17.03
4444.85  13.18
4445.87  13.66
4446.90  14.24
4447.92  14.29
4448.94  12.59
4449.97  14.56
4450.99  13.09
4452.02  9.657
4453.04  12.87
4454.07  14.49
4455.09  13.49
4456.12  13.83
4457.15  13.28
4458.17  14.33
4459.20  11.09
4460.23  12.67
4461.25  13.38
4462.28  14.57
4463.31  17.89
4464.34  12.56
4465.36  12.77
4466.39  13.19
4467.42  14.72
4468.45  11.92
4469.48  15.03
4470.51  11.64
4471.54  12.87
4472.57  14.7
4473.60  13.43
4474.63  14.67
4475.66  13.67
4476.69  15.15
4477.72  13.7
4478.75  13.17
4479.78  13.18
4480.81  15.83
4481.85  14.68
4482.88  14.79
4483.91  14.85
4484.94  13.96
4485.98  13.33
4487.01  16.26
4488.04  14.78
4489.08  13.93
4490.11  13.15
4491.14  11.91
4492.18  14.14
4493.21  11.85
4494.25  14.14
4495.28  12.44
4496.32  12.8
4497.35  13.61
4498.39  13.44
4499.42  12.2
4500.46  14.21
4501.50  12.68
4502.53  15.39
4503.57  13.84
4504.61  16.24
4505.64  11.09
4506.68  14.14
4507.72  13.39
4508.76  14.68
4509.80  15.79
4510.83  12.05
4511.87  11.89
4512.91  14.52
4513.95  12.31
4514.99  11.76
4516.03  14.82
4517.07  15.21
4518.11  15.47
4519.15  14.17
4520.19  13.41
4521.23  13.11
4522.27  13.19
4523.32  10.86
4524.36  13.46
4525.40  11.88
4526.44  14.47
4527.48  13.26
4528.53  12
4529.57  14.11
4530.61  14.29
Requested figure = 95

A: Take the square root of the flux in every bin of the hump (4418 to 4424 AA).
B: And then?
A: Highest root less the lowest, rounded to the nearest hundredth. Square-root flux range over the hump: 0.60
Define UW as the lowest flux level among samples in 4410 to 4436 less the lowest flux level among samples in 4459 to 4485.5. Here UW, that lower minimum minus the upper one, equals -0.9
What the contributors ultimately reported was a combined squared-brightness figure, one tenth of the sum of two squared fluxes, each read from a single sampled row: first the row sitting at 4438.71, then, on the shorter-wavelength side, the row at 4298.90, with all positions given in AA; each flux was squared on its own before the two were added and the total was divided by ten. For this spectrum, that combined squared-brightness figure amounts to 31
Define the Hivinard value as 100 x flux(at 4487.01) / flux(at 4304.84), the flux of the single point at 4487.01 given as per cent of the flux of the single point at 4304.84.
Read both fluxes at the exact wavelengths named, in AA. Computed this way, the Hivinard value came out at 98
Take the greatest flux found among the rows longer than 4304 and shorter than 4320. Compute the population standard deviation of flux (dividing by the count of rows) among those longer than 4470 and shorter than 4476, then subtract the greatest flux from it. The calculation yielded -16.2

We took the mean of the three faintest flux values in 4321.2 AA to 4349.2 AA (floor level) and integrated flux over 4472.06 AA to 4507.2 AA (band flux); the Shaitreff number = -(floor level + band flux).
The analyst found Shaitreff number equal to -499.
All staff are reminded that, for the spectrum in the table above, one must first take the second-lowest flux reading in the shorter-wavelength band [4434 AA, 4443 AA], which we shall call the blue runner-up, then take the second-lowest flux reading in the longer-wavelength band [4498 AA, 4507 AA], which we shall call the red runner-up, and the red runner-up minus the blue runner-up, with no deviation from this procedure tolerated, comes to -1.0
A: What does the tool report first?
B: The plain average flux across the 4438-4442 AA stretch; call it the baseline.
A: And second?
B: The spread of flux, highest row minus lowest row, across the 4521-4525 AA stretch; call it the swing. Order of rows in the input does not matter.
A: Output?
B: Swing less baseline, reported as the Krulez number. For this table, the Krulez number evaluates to -11.3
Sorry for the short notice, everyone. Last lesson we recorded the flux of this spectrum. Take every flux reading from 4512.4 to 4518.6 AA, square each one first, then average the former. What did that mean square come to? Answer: 198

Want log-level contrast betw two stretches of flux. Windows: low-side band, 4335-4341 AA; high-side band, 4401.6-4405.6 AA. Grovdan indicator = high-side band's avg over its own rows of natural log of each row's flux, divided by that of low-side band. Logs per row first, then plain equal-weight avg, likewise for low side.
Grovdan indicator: 1.04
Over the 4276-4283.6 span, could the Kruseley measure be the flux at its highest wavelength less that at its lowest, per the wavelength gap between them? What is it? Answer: 0.44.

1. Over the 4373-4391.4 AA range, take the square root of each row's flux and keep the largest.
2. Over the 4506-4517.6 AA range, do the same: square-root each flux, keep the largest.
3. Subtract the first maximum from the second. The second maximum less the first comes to -0.28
